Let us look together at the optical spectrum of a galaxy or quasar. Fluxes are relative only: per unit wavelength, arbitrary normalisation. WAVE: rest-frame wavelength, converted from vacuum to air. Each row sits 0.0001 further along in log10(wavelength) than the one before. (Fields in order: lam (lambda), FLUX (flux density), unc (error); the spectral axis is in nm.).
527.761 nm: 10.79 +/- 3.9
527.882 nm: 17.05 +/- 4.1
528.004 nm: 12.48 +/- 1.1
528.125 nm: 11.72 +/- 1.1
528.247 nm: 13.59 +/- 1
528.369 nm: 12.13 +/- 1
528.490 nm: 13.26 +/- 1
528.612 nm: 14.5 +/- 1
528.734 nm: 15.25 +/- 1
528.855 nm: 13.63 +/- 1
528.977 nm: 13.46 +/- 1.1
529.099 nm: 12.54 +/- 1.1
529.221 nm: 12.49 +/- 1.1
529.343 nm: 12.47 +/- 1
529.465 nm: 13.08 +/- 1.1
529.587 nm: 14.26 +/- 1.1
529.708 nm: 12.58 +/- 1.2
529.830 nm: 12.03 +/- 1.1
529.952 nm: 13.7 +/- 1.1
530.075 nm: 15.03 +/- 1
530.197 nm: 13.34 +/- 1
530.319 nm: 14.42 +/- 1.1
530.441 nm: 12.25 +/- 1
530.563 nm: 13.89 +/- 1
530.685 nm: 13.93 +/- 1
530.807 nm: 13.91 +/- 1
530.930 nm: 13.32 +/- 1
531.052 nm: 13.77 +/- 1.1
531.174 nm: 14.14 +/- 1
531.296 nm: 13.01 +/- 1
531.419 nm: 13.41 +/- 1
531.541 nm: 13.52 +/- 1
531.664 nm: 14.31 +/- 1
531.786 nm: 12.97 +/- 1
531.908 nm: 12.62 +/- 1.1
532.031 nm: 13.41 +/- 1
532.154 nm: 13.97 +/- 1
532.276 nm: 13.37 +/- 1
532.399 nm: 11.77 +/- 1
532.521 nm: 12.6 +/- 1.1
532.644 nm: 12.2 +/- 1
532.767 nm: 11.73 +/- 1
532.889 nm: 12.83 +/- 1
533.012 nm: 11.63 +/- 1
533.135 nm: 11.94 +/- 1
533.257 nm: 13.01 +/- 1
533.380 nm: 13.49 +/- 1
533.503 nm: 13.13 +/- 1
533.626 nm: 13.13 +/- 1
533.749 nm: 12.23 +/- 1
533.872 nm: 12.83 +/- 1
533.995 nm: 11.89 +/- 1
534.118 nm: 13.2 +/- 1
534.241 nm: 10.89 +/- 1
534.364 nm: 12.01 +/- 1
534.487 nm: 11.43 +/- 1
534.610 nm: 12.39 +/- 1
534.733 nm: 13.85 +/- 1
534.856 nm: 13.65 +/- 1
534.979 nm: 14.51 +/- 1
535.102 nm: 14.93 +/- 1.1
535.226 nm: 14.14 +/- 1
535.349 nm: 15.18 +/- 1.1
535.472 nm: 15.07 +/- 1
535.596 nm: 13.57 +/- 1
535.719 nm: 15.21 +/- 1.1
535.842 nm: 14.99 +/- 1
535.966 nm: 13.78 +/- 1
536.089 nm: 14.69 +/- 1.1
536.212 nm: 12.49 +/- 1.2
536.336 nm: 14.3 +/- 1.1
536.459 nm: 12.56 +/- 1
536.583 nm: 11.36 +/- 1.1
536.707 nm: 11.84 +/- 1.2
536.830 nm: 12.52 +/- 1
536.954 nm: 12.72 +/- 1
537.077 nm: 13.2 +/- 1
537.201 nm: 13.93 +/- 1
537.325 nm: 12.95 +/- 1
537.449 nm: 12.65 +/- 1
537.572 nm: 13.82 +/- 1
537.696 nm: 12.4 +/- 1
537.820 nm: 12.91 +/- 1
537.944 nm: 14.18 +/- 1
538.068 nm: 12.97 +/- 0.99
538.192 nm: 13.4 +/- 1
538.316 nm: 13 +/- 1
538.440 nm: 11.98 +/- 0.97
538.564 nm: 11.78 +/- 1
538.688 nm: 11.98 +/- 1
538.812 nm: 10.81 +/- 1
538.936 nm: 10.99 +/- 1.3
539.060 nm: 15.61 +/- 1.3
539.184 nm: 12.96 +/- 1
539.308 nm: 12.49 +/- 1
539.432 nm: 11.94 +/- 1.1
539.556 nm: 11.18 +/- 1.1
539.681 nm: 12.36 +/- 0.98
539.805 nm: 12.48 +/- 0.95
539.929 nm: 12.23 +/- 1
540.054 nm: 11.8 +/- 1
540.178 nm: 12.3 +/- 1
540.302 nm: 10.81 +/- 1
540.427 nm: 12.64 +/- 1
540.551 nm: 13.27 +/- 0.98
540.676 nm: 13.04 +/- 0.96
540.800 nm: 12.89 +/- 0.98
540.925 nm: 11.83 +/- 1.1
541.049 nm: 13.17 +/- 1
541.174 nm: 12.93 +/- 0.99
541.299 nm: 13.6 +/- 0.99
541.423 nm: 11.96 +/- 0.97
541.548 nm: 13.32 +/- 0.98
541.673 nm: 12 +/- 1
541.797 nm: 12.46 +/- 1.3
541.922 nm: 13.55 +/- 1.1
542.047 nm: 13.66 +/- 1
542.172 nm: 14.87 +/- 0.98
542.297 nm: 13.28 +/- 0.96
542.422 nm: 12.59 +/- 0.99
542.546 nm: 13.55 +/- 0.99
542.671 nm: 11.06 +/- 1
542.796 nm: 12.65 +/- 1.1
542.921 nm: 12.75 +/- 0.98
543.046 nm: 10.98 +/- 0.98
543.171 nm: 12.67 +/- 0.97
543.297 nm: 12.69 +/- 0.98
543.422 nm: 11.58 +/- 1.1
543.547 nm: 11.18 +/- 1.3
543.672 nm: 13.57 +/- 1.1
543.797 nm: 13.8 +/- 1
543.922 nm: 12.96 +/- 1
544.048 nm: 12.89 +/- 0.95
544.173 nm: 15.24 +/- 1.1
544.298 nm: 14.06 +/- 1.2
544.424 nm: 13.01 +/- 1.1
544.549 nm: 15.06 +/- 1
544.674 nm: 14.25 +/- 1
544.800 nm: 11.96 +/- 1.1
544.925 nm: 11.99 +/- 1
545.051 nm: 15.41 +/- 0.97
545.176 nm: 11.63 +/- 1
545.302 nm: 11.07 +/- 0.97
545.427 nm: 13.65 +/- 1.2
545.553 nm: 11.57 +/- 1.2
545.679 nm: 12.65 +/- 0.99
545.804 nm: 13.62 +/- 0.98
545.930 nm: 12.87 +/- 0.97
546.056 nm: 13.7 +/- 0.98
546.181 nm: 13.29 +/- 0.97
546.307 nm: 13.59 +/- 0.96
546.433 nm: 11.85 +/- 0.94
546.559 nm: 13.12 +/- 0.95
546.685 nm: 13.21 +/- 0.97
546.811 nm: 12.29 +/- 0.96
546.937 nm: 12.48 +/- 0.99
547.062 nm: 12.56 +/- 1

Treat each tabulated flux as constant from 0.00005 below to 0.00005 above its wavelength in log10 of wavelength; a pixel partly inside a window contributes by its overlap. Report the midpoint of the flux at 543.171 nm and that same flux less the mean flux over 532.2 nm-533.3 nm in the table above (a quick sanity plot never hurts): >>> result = 6.5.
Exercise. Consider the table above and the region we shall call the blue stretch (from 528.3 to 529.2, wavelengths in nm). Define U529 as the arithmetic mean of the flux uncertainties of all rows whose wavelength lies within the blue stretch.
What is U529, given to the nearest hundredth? 1.03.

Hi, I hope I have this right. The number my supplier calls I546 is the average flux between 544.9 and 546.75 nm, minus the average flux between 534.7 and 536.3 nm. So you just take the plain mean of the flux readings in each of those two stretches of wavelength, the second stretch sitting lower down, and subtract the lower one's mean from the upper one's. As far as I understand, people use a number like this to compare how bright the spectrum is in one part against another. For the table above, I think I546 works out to -1.4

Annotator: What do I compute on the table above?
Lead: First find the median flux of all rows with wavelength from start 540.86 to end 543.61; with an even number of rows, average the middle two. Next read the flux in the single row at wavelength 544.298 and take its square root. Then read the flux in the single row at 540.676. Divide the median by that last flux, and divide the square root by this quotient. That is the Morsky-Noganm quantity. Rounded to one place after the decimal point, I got 3.9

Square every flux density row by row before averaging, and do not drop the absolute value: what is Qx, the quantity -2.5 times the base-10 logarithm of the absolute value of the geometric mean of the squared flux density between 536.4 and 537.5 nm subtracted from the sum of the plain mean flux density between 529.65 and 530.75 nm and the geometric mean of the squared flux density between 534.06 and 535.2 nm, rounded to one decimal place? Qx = -3.3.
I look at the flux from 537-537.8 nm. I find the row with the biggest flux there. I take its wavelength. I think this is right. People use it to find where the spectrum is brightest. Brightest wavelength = 537.201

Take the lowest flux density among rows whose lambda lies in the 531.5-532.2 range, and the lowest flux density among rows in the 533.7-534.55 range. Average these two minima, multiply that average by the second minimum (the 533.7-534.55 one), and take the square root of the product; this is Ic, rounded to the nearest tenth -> 11.3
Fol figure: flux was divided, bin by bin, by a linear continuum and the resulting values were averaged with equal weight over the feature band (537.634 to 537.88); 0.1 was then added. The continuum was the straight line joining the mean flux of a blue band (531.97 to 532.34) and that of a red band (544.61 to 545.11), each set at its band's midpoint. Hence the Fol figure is 1.04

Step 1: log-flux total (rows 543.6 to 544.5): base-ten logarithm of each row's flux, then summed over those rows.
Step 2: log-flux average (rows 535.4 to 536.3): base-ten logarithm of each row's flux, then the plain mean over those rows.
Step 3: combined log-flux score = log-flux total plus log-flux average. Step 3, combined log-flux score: 9.09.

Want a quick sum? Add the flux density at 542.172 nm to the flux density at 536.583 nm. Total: 26.2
